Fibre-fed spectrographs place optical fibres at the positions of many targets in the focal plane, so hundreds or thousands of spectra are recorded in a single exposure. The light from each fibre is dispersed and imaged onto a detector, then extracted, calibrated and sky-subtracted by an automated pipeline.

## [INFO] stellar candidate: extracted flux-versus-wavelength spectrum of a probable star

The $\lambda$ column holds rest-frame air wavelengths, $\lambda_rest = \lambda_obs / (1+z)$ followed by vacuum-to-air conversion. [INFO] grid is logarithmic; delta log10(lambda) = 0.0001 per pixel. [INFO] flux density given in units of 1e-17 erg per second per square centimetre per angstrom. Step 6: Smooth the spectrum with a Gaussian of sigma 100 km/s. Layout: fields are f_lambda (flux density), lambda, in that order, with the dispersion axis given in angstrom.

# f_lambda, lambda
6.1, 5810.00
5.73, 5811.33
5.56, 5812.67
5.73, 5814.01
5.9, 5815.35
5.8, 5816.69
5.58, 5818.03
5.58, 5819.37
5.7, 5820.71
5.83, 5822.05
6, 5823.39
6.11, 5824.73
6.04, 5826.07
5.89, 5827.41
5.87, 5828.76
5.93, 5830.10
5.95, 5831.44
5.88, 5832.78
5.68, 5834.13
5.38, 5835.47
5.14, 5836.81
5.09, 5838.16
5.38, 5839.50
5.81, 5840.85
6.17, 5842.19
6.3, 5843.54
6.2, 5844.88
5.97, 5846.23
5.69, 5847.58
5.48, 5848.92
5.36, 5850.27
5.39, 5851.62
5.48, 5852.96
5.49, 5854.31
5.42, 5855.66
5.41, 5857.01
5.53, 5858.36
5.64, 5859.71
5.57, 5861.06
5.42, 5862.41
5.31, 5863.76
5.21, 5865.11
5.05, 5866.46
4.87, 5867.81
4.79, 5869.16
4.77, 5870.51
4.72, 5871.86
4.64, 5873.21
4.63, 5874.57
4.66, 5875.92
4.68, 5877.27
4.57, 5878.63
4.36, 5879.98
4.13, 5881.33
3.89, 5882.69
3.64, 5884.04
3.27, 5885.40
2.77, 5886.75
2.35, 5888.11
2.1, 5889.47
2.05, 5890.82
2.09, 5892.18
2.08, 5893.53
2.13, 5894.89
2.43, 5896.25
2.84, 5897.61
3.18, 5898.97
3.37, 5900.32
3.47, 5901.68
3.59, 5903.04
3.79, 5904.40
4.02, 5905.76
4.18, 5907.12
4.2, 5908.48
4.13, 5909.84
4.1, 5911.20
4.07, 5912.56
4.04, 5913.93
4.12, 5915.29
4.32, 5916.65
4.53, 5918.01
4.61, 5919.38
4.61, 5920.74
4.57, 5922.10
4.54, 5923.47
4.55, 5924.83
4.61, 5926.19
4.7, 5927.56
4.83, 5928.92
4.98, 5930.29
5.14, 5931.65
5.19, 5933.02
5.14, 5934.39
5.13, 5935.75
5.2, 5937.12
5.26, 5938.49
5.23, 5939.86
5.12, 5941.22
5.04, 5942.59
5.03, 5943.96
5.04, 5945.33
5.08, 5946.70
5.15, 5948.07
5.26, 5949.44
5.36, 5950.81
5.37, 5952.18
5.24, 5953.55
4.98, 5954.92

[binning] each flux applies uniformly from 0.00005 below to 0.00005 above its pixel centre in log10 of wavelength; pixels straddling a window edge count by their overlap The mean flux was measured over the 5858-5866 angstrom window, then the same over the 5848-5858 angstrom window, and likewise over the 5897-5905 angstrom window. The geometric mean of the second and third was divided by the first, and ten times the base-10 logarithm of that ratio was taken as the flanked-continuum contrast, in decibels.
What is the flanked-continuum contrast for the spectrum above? -1.0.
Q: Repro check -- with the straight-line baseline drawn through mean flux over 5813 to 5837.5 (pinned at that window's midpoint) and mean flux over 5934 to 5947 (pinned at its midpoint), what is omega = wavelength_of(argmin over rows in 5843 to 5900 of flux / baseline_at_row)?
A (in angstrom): 5890.82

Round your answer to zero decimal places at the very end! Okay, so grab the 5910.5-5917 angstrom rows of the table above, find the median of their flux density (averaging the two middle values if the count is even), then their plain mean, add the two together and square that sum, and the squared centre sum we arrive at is 68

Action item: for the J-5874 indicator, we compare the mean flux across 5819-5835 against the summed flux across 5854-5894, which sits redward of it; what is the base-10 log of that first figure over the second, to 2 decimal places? -1.34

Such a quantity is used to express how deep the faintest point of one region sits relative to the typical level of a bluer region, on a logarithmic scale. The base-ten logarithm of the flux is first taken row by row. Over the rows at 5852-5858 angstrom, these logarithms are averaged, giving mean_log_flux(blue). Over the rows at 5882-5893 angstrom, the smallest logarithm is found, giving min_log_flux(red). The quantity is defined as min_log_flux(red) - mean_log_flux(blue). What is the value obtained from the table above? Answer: -0.42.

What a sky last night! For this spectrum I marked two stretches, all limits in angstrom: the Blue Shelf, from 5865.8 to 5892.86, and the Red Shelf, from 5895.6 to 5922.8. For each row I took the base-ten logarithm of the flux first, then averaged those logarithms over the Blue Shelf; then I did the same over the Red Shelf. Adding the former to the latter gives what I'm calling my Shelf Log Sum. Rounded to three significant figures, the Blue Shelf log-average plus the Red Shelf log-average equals 1.16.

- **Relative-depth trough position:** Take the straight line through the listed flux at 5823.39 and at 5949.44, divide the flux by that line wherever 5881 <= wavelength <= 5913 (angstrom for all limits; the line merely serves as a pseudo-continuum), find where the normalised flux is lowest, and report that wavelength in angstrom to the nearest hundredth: 5890.82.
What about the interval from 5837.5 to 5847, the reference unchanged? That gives 5838.16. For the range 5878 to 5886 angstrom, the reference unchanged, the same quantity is 5885.40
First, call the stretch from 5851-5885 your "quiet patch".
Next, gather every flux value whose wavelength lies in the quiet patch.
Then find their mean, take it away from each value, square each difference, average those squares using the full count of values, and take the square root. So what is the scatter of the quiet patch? 0.54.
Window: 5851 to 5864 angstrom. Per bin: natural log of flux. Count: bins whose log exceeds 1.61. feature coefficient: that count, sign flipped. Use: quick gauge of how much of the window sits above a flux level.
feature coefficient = -10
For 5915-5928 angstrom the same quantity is 0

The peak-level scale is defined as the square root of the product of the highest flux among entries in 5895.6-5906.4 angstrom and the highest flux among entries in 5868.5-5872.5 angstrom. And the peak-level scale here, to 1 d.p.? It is 4.4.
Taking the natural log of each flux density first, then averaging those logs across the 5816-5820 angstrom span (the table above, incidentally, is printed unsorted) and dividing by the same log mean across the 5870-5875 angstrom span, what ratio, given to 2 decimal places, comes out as 1.12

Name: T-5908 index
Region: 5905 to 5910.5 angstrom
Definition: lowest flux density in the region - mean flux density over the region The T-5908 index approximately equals -0.11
